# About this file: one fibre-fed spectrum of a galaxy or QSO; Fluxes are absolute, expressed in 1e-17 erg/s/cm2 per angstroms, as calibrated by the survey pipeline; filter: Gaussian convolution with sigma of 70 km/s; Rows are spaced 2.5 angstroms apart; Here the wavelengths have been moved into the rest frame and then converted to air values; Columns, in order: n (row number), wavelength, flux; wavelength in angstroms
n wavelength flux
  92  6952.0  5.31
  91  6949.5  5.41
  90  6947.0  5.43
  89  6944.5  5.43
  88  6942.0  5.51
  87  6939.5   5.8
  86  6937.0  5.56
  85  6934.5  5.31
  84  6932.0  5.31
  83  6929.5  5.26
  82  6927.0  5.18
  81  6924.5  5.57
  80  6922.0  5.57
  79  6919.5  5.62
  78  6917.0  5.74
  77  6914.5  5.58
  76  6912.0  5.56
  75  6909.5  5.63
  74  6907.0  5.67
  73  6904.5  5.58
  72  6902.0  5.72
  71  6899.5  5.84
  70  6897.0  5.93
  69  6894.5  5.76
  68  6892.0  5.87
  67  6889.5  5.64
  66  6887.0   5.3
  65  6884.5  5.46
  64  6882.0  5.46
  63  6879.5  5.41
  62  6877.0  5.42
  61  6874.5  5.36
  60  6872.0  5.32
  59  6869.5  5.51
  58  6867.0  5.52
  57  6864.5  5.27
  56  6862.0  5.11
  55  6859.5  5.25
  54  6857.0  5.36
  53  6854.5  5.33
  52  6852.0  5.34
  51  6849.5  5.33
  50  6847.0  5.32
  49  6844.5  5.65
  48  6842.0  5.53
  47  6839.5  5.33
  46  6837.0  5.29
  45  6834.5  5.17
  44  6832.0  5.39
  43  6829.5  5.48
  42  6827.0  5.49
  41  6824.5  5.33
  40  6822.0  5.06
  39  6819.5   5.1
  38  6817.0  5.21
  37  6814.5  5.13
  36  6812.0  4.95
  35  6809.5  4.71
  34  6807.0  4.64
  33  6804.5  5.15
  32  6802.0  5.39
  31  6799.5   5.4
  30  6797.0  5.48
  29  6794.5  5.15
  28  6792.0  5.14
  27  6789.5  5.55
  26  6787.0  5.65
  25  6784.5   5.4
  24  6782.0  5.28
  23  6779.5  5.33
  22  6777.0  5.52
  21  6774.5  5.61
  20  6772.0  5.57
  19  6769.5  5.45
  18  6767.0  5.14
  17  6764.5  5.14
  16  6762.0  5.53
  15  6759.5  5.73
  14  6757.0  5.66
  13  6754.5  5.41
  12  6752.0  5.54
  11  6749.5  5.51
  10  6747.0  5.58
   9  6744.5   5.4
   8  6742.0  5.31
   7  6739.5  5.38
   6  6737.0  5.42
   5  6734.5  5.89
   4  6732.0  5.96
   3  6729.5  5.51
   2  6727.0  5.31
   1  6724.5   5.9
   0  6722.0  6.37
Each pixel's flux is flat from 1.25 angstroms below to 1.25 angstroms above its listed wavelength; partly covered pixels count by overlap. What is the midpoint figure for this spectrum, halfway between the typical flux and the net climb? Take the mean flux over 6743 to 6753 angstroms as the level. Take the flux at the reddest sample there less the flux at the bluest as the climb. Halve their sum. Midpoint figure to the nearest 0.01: 2.82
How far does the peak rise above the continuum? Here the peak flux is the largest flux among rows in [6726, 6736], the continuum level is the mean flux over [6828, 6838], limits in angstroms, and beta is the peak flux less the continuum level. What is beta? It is 0.6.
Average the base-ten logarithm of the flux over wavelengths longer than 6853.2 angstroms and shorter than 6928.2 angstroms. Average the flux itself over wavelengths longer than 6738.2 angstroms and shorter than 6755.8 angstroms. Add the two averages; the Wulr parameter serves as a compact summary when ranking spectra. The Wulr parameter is 6.189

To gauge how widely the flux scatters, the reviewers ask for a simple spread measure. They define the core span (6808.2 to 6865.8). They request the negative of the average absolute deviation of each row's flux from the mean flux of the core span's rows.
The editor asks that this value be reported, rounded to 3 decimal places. -0.149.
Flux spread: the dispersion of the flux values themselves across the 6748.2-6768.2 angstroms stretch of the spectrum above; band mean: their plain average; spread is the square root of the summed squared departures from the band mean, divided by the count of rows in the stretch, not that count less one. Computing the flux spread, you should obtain 0.204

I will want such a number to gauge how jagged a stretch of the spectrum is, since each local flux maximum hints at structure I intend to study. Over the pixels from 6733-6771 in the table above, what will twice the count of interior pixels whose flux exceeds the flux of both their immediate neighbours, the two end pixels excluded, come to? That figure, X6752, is 6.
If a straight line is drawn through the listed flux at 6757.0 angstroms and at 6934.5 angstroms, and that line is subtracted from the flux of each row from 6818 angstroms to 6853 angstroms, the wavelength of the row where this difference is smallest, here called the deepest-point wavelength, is 6822.0 angstroms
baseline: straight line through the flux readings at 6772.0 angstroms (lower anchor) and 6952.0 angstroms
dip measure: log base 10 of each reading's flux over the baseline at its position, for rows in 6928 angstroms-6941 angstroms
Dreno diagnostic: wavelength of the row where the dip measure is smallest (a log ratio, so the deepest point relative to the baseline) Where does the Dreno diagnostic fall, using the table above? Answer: 6929.5 angstroms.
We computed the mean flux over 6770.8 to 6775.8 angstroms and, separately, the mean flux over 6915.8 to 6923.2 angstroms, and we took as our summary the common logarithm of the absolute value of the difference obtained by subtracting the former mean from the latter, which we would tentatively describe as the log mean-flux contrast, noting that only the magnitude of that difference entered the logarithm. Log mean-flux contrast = -1.3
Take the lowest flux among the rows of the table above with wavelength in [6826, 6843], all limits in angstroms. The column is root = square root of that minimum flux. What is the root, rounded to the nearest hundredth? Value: 2.27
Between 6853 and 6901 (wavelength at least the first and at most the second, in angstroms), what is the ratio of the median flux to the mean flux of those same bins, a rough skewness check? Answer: 0.99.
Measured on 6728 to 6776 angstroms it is 1.00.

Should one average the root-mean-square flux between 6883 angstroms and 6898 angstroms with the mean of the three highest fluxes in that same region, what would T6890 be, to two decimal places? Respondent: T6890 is 5.76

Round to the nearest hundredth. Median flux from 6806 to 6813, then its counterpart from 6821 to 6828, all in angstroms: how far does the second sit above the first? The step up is 0.62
